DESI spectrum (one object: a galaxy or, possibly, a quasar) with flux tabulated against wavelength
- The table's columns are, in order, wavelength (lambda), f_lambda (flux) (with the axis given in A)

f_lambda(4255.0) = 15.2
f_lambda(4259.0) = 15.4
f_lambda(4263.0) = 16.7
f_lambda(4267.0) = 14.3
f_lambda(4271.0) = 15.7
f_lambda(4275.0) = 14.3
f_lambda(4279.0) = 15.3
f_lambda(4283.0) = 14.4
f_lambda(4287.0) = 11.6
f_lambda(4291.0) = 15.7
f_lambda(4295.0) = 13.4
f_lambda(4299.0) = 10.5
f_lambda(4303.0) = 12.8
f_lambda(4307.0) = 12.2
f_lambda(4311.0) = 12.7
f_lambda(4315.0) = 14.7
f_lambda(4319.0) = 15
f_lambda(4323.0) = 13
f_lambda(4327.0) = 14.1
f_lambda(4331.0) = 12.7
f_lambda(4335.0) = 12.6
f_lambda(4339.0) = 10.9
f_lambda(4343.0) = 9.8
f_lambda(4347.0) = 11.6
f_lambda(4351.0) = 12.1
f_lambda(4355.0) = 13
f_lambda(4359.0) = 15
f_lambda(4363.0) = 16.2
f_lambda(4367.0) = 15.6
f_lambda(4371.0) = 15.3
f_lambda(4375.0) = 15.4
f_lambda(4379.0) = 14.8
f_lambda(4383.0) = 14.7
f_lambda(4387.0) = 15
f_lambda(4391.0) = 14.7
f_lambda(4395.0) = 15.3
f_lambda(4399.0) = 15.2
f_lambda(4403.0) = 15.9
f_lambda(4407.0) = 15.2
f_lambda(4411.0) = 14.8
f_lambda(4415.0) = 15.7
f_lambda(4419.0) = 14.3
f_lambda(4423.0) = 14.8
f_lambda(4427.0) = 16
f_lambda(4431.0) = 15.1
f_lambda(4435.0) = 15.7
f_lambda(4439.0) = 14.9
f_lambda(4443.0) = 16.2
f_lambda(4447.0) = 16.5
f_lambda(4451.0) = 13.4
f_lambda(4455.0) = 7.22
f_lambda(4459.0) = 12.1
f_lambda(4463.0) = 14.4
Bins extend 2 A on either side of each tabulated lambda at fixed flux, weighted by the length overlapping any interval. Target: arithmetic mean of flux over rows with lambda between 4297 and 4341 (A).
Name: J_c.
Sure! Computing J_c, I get 12.8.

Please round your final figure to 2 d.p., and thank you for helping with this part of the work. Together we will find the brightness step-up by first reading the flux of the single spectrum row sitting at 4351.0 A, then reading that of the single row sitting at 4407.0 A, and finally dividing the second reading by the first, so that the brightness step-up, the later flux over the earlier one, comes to 1.26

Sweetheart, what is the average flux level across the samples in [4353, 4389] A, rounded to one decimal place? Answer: 15.0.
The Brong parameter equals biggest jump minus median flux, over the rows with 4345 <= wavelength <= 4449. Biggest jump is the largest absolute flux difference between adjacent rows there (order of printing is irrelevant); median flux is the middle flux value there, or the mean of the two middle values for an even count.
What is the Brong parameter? -13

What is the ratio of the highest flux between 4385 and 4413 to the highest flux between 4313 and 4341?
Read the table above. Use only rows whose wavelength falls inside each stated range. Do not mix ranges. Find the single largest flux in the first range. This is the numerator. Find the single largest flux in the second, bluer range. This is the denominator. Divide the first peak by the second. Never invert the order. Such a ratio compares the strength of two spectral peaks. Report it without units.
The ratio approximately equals 1.06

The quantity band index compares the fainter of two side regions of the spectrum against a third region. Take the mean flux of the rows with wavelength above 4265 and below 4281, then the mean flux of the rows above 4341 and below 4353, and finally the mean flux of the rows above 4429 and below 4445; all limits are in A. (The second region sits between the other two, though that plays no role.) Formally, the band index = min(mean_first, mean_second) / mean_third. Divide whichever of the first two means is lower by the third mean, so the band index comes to 0.72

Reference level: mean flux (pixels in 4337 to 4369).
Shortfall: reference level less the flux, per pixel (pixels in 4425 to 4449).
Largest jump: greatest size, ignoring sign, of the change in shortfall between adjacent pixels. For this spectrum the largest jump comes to 1.3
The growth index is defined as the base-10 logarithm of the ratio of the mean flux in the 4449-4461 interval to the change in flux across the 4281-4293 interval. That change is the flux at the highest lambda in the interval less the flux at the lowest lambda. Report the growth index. 0.92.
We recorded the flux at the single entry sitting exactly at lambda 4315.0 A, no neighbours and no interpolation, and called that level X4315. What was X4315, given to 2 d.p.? 14.70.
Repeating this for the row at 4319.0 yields 15.00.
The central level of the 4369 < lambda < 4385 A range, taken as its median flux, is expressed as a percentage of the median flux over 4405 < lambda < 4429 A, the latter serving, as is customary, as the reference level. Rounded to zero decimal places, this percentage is 100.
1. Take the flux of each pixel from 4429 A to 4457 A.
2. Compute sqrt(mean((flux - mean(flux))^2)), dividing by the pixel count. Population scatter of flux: 3.0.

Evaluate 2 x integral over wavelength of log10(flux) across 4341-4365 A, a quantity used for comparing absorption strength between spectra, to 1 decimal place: 53.1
